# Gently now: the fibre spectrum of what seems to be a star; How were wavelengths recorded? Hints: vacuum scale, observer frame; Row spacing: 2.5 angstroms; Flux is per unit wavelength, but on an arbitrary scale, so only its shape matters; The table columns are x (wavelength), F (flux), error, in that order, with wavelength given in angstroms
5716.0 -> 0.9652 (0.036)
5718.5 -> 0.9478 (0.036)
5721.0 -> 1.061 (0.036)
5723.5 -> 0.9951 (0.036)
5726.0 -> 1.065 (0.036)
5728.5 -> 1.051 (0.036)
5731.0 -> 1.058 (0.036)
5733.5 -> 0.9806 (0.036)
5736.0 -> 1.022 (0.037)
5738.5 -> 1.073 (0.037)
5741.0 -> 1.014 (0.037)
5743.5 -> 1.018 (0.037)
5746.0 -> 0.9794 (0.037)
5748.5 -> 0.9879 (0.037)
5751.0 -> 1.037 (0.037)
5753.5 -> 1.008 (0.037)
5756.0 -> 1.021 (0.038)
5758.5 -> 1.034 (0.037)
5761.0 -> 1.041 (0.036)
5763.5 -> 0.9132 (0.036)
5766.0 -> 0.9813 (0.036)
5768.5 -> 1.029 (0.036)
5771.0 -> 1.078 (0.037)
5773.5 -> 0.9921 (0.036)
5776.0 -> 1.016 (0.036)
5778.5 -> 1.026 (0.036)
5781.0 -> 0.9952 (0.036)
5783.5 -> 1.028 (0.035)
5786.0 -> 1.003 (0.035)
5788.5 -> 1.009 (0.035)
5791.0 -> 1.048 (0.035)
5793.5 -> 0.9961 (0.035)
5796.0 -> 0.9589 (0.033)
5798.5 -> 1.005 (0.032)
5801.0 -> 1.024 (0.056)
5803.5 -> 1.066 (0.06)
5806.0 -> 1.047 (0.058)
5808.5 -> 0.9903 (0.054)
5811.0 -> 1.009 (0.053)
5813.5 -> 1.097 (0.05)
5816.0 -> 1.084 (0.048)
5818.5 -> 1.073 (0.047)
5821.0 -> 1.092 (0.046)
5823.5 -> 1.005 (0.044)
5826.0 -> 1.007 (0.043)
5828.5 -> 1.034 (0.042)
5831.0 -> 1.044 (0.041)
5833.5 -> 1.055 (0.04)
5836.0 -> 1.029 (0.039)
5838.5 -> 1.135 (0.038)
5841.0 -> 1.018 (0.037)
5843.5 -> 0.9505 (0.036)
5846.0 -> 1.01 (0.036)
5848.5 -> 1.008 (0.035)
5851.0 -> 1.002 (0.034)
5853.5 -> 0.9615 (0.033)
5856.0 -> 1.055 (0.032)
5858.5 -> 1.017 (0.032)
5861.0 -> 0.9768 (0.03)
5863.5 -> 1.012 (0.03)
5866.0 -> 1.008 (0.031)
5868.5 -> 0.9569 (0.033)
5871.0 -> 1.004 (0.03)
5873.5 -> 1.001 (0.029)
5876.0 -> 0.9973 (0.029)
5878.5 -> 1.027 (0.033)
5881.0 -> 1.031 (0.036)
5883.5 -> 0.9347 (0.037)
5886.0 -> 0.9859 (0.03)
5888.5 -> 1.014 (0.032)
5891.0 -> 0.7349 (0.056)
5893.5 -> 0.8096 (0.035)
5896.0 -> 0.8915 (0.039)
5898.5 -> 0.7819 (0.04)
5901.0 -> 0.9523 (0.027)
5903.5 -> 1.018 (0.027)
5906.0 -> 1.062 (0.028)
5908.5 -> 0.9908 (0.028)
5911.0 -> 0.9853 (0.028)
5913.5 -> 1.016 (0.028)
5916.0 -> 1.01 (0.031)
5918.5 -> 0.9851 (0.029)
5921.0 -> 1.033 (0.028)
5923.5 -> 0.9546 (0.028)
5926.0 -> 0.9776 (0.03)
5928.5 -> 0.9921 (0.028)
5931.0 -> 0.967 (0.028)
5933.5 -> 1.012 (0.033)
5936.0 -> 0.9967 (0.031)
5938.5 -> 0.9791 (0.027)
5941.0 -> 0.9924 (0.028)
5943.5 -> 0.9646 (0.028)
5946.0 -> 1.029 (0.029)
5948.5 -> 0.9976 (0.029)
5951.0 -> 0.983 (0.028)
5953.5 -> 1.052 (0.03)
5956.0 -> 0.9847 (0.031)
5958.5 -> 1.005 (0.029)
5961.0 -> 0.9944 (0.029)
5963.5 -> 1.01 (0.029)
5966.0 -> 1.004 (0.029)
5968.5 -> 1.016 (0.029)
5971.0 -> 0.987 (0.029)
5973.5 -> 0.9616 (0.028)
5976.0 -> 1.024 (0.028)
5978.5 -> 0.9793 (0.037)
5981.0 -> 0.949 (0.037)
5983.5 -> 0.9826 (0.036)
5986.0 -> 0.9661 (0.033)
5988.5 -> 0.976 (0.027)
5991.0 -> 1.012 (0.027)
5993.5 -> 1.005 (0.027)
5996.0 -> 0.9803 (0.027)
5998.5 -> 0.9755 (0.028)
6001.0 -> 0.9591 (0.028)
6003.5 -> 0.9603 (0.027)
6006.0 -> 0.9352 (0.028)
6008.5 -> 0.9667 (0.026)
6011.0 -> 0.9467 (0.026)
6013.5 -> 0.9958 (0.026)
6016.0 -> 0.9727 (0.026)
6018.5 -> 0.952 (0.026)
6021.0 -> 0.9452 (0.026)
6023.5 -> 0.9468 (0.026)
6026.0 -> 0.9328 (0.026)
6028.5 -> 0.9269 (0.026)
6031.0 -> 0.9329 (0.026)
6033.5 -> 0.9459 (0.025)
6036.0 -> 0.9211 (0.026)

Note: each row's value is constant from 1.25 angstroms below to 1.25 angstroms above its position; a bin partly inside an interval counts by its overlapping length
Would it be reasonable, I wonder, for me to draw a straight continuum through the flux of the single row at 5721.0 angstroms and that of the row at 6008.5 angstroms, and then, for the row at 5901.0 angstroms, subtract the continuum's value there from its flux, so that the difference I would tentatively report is -0.050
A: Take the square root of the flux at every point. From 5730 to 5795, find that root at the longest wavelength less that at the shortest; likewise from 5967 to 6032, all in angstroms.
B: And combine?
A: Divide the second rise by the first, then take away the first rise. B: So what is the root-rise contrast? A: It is 1.4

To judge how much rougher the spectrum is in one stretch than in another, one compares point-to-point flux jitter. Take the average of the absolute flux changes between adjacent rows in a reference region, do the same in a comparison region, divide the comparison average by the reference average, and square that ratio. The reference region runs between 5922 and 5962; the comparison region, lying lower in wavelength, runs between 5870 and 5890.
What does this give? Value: 1.0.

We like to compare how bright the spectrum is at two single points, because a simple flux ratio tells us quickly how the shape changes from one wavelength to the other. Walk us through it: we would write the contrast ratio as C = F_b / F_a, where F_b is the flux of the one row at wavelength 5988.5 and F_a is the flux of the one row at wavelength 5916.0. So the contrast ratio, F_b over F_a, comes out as 0.97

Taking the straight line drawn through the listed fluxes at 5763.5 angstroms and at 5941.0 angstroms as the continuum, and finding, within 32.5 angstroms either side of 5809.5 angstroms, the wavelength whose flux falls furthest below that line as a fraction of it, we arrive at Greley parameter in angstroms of 5796.0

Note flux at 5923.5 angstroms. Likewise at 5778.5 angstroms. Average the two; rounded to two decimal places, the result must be 0.99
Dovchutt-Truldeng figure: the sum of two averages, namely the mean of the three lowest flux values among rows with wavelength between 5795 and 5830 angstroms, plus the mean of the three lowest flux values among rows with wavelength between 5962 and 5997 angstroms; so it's 1.94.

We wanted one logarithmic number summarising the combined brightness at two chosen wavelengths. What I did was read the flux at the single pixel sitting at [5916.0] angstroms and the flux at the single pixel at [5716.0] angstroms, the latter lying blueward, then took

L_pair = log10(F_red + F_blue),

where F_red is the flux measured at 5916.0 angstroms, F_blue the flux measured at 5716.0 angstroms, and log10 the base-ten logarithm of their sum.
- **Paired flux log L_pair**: 0.296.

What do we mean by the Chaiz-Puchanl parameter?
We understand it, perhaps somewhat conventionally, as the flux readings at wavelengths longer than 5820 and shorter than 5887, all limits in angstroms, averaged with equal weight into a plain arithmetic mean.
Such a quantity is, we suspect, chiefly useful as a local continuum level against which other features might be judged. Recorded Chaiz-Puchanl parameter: 1.013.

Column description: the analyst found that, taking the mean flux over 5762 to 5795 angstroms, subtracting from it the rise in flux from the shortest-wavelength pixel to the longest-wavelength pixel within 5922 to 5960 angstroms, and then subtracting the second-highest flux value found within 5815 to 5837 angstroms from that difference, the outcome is -0.13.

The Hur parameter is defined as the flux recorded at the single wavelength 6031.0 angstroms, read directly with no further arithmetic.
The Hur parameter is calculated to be 0.9329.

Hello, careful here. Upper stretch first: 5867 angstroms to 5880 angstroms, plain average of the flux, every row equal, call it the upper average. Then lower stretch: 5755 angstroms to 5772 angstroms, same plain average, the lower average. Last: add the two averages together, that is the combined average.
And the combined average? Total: 2.01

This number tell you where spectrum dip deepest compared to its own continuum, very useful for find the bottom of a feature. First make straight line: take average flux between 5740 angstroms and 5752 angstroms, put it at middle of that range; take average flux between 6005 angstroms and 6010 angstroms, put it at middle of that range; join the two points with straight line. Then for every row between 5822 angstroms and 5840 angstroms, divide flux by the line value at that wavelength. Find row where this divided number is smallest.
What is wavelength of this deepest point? 5823.5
